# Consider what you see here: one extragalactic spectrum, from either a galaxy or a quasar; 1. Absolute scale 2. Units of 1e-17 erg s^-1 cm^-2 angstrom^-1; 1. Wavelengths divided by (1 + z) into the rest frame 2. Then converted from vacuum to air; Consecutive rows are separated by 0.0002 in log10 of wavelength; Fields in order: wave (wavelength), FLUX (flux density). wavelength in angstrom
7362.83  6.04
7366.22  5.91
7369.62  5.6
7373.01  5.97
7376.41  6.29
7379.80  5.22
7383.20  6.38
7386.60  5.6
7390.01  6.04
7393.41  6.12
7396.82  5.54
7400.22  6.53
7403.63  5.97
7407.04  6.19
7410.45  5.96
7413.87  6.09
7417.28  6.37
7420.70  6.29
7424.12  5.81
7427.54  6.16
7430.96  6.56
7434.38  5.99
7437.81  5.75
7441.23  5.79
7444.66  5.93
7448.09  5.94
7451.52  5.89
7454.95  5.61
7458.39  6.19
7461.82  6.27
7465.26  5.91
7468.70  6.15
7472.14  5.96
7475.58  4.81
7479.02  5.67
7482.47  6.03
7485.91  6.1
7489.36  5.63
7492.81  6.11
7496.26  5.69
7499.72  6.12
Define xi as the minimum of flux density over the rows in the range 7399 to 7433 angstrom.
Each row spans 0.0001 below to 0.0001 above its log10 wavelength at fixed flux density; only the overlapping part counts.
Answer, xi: 5.81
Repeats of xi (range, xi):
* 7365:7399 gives 5.22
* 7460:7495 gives 4.81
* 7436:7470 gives 5.61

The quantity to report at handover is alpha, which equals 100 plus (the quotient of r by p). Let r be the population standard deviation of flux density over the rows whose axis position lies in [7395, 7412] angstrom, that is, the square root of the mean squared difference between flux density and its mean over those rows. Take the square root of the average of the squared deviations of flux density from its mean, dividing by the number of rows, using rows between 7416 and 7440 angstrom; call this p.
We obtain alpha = 101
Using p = 0.28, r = 0.32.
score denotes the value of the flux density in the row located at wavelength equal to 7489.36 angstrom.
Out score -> 5.63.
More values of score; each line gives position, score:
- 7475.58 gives 4.81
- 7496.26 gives 5.69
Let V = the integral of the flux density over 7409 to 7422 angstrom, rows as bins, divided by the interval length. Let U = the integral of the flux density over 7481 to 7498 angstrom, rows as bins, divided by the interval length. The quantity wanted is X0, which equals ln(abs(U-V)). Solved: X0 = -1.32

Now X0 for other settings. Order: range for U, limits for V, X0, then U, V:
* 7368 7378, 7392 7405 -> -2.43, 5.95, 6.0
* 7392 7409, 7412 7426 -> -2.71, 6.07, 6.1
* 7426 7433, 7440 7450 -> -0.77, 6.35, 5.9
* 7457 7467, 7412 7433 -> -2.46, 6.12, 6.2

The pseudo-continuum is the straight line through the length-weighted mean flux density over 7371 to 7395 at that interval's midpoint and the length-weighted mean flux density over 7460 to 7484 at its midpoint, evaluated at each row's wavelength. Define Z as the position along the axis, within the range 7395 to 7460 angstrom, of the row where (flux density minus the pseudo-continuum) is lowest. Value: 7396.82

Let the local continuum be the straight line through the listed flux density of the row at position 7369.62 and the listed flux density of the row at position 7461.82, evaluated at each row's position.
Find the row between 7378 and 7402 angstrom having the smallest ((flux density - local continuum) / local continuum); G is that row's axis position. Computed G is 7379.80 angstrom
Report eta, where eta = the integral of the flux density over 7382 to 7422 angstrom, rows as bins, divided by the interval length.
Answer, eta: 6.08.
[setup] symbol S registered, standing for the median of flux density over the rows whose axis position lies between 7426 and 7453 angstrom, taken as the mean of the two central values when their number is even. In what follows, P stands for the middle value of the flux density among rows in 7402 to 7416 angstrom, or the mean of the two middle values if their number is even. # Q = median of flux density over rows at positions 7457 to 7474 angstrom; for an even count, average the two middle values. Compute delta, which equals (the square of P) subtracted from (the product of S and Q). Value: 0.1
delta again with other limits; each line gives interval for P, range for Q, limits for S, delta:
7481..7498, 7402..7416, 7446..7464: -0.5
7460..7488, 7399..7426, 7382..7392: 1.1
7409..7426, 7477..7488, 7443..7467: -1.3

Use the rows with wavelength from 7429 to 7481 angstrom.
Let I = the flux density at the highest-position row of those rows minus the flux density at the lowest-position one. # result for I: -0.89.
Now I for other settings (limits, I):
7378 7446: 0.71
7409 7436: 0.03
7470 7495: 0.15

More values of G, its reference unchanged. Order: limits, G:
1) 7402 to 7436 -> 7424.12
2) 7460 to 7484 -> 7475.58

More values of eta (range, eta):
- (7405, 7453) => 6.05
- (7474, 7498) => 5.73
